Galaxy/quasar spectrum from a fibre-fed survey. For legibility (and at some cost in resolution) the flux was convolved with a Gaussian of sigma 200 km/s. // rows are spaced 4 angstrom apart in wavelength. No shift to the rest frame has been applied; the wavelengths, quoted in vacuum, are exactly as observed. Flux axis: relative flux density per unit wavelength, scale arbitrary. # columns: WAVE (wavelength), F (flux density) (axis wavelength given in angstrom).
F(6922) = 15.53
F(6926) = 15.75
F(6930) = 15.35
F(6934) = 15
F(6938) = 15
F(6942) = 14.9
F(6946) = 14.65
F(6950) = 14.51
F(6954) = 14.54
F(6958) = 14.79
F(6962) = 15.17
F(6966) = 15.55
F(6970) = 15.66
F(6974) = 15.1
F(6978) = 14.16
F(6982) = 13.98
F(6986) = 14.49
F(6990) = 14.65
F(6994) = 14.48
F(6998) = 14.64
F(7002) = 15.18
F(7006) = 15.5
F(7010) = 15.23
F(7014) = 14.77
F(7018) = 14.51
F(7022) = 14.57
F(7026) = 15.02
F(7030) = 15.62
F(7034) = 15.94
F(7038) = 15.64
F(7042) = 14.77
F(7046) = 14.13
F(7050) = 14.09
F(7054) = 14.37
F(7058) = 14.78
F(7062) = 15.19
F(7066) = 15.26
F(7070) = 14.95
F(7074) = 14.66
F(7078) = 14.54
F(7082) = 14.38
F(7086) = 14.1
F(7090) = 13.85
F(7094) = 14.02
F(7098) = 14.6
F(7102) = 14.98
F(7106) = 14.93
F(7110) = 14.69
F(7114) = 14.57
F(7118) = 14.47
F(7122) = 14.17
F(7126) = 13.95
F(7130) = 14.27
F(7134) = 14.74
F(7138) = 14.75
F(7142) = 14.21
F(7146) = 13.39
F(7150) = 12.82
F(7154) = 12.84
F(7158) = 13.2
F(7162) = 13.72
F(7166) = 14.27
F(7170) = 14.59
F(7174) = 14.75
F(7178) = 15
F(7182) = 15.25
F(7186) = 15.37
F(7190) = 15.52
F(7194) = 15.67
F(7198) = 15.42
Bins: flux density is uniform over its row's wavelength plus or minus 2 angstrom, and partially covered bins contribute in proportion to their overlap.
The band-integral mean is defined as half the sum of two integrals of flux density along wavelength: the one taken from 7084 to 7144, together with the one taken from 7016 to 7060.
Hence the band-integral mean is 759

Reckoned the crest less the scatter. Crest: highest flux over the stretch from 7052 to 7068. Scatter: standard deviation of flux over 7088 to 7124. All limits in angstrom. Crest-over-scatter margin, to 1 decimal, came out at 14.9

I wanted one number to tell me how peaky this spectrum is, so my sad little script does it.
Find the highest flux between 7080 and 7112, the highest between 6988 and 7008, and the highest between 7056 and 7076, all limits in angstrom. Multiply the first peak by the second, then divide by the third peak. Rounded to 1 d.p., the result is 15.2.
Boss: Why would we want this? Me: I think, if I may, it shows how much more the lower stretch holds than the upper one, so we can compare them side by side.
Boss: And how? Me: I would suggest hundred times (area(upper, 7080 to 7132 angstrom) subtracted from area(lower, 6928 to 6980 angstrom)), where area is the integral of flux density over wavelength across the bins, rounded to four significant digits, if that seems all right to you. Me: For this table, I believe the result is 2960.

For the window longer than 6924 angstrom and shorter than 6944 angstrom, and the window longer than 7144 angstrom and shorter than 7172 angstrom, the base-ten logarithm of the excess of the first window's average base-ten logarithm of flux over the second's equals -1.3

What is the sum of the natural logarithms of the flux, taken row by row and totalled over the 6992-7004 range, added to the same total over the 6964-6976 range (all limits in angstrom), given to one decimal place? 16.3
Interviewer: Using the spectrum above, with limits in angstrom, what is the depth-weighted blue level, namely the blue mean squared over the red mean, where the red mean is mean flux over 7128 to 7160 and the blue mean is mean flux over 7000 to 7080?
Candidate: 16.2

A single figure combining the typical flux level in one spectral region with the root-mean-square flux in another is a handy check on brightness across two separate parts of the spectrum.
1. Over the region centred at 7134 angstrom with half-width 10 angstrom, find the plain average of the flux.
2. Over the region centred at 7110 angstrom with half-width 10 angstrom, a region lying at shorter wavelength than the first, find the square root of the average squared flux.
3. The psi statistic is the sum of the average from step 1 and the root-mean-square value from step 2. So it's 29.1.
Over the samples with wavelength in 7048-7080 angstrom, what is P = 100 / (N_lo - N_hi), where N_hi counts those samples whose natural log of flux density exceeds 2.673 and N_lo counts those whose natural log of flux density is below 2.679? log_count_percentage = -33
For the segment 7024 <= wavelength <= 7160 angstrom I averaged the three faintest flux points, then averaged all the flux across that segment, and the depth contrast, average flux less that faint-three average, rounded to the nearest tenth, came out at 1.5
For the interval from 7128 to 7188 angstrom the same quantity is 1.3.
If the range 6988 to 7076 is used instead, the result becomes 0.7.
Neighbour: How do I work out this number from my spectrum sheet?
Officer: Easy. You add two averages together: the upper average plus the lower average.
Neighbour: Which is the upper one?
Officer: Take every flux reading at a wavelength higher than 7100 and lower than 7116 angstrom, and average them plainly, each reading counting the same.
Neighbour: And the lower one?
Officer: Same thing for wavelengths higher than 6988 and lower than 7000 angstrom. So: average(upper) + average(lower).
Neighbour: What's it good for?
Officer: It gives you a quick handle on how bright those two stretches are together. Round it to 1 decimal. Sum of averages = 29.4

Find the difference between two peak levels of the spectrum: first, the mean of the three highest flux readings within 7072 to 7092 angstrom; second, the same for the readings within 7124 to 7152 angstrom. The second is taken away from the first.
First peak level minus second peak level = -0.1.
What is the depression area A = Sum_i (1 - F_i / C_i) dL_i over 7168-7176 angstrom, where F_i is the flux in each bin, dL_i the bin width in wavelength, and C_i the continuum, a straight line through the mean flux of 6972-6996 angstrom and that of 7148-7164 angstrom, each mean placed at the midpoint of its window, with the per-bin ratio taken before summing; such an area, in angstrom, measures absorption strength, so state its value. -1.0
